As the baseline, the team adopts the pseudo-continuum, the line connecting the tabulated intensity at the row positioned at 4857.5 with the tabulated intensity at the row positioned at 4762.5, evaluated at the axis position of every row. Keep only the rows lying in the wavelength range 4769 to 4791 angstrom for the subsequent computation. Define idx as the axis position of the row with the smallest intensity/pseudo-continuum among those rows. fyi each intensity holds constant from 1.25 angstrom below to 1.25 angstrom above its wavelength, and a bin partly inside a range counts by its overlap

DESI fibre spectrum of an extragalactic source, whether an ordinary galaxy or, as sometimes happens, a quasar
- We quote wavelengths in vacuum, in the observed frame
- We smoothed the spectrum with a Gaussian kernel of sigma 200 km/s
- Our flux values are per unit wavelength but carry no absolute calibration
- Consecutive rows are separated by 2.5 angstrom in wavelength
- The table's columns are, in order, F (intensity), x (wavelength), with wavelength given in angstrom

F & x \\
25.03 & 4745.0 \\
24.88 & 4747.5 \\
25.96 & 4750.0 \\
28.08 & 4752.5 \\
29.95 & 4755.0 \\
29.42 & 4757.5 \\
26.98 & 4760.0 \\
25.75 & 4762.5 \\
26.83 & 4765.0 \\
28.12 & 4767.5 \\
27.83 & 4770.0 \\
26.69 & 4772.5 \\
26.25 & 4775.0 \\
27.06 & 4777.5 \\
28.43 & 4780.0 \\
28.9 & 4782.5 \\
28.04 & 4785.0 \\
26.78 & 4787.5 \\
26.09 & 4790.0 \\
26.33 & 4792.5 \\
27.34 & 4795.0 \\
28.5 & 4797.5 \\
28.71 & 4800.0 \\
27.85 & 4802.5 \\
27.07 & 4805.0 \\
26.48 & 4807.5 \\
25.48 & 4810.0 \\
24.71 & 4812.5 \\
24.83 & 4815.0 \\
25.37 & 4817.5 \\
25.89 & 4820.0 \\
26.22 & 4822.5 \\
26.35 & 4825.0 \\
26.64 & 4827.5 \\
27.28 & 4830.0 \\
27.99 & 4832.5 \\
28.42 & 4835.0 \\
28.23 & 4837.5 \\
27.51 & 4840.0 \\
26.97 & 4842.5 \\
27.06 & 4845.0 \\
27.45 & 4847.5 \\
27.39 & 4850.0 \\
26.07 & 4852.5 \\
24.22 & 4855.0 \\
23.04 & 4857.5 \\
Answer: 4775.0 angstrom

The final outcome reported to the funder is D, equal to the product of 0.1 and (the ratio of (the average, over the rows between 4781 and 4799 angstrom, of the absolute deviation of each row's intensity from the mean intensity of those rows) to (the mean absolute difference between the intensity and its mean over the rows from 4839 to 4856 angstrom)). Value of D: 0.10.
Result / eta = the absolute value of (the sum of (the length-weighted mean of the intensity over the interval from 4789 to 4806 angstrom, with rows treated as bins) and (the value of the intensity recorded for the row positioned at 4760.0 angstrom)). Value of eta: 54.4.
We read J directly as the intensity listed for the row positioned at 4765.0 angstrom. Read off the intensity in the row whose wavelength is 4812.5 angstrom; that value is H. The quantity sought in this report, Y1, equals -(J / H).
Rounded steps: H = 24.71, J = 26.83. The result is -1.09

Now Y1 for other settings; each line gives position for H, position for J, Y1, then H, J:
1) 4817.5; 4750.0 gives -1.02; 25.37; 25.96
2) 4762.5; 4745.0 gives -0.97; 25.75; 25.03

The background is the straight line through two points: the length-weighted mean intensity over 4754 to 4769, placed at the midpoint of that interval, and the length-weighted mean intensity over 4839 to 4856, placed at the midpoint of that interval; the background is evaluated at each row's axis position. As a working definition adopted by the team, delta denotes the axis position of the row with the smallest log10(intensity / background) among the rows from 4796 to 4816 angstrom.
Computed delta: 4812.5 angstrom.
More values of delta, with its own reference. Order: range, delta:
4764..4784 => 4775.0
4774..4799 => 4775.0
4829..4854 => 4852.5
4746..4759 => 4747.5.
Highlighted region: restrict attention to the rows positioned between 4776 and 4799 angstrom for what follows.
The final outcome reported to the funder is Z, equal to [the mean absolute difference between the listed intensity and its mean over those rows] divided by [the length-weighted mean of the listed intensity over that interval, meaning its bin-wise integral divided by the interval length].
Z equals 0.031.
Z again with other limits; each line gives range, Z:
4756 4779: 0.030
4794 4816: 0.046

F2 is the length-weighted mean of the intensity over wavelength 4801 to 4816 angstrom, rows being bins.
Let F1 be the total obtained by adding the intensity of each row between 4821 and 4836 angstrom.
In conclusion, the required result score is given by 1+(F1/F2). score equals 7.23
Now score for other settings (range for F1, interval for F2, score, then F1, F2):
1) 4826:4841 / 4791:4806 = 7.01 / 166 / 27.6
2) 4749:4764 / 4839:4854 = 7.15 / 166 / 27.0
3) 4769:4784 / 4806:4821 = 7.48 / 165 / 25.5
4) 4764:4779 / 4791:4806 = 6.89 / 163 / 27.6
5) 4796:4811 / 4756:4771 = 6.96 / 164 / 27.5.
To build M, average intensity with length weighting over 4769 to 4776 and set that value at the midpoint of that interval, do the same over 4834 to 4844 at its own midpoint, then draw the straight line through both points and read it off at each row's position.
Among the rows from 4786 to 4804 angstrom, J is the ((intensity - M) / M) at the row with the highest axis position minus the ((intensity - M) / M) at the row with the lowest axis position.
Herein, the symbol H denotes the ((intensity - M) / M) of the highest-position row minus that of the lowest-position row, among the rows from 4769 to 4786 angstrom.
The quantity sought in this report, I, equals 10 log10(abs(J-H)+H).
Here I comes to -15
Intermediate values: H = 0.00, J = 0.032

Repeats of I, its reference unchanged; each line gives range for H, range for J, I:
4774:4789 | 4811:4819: -17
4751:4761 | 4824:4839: -12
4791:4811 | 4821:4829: -19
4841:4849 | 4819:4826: -18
